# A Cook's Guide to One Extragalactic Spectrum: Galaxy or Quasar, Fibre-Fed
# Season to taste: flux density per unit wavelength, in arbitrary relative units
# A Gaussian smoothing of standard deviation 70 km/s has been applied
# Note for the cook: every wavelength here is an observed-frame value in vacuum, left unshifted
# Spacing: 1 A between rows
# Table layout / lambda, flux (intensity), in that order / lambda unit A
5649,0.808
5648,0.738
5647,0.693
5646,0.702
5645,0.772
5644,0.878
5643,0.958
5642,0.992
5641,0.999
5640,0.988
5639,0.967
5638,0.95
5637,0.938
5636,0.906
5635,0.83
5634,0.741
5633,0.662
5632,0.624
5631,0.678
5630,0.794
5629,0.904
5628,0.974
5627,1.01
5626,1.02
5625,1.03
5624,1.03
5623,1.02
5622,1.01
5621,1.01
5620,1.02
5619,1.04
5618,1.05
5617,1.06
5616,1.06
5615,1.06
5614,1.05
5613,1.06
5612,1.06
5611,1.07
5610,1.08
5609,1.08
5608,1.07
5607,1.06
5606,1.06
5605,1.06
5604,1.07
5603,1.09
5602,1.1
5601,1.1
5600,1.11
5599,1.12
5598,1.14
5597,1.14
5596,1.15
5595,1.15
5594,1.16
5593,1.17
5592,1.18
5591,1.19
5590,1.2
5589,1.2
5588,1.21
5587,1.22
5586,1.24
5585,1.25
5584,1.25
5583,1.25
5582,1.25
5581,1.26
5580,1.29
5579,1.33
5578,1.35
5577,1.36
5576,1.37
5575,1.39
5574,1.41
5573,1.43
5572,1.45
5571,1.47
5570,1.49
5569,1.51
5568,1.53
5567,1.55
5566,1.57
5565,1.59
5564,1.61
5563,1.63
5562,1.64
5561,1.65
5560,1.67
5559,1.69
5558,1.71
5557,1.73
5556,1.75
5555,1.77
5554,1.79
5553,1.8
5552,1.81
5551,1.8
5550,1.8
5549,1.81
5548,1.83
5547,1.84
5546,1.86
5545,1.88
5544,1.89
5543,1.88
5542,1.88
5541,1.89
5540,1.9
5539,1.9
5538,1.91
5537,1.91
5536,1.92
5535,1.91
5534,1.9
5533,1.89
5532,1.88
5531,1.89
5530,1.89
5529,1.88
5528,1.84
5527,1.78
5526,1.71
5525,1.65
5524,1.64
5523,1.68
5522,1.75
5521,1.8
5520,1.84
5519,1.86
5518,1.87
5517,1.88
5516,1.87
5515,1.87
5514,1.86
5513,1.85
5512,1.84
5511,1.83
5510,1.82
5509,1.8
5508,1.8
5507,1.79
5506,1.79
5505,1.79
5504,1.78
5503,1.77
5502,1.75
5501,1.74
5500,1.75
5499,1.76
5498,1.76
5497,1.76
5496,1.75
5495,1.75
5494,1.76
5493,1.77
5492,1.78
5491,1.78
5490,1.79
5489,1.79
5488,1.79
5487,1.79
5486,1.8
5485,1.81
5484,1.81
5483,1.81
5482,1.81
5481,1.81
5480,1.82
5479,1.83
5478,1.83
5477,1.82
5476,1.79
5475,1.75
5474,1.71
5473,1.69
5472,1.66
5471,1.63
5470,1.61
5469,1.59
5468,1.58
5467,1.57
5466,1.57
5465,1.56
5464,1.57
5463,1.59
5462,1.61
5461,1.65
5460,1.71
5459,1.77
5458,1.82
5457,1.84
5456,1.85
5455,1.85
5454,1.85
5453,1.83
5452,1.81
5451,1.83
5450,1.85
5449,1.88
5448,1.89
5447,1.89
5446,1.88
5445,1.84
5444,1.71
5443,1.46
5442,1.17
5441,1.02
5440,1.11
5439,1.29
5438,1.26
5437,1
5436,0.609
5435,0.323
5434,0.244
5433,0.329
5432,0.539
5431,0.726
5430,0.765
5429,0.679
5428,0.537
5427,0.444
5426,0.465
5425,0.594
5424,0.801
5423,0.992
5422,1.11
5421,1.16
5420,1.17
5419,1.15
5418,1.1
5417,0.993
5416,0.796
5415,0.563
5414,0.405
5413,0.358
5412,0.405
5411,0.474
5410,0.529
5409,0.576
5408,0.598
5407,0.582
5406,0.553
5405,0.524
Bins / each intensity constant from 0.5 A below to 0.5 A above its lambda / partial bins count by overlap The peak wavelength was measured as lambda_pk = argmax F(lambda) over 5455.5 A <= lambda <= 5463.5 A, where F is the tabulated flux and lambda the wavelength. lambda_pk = 5456 A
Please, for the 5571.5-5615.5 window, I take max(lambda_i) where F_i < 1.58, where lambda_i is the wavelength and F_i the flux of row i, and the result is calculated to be 5615 A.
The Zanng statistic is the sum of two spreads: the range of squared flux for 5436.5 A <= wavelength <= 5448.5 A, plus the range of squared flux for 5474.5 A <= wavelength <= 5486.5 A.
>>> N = 2.9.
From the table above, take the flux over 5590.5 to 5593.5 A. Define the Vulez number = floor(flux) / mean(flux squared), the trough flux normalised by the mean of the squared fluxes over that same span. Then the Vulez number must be 0.8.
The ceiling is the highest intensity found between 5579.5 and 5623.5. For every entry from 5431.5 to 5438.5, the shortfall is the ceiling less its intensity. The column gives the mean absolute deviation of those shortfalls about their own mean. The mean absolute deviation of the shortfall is 0.29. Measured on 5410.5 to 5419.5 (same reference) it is 0.28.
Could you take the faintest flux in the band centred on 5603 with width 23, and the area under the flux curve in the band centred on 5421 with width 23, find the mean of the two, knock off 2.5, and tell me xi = 6.4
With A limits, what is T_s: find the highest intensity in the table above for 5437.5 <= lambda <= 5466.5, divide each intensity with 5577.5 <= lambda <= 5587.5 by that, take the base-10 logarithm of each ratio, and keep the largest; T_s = -0.15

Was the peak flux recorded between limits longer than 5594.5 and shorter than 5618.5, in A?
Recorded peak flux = 1.15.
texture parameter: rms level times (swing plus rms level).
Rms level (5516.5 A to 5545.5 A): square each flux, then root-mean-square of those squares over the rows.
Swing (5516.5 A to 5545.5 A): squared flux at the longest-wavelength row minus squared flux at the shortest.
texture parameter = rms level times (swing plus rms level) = 11.7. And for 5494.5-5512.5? 11.1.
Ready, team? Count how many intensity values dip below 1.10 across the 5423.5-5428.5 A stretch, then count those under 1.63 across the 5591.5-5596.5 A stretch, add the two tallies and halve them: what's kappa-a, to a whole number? 5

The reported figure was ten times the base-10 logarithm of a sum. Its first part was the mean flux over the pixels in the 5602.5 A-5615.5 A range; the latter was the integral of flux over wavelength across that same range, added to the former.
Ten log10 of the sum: 11.7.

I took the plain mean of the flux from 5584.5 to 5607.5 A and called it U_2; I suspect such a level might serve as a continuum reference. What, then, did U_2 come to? 1.1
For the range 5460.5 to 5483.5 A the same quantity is 1.7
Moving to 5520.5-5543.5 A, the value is 1.8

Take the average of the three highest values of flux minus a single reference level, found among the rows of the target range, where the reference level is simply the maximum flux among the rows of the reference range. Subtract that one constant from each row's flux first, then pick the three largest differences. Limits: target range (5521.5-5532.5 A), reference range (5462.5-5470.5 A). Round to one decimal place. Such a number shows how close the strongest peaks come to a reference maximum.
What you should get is 0.3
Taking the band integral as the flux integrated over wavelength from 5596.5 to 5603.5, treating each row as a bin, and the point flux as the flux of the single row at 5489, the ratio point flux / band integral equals 0.23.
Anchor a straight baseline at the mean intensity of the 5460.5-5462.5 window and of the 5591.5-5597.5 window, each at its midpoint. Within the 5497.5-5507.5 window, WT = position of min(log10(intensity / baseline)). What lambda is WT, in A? 5501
